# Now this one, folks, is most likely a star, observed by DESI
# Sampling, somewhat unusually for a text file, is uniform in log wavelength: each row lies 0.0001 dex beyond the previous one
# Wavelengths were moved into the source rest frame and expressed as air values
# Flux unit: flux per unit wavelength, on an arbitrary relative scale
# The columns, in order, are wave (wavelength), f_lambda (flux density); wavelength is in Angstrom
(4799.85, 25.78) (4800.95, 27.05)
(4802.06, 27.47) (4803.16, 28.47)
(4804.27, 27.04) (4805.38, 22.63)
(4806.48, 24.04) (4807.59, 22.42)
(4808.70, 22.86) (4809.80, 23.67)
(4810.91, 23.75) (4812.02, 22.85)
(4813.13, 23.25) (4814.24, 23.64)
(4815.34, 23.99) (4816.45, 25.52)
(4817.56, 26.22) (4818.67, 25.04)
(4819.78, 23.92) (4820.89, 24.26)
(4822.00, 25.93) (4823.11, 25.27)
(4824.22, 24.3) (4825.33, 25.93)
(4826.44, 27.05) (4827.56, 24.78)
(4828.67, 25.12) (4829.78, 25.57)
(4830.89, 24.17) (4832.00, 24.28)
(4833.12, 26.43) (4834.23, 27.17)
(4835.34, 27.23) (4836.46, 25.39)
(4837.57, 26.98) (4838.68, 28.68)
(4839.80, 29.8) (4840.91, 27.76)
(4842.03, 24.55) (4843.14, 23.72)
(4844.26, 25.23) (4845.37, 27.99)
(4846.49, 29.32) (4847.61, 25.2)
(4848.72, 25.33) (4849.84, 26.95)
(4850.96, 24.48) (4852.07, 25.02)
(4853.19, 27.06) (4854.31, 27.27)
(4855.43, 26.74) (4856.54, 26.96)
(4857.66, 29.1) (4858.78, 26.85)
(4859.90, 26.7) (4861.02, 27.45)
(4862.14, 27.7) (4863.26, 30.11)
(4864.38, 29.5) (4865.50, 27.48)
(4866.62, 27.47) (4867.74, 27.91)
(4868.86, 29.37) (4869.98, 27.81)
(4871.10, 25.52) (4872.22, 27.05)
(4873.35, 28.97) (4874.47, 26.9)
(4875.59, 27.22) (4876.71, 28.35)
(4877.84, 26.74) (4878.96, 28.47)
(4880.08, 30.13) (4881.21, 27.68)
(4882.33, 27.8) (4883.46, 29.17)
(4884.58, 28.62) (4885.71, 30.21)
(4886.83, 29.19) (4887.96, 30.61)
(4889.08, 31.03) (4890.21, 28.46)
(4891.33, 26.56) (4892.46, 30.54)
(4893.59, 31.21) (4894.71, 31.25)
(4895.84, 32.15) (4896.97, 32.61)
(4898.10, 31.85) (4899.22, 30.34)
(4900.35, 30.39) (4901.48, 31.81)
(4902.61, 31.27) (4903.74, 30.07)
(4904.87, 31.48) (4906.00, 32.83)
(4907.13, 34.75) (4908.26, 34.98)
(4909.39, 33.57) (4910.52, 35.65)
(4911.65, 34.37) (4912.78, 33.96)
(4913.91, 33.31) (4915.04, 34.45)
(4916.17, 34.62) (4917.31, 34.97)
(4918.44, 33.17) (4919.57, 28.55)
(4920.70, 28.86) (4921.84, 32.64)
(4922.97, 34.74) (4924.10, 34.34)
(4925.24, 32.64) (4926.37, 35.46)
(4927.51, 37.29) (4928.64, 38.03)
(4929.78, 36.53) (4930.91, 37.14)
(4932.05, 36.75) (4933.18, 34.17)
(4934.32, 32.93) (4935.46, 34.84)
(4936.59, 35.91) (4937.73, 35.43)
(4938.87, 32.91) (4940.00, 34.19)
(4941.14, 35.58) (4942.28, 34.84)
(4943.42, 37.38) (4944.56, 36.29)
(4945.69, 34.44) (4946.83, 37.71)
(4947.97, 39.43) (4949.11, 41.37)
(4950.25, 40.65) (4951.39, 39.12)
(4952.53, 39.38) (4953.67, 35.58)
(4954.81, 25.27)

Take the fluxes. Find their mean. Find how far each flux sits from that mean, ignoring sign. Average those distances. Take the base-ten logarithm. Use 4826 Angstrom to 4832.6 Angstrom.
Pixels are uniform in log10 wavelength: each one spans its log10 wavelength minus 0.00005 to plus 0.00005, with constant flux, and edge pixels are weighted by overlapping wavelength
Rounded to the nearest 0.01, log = -0.12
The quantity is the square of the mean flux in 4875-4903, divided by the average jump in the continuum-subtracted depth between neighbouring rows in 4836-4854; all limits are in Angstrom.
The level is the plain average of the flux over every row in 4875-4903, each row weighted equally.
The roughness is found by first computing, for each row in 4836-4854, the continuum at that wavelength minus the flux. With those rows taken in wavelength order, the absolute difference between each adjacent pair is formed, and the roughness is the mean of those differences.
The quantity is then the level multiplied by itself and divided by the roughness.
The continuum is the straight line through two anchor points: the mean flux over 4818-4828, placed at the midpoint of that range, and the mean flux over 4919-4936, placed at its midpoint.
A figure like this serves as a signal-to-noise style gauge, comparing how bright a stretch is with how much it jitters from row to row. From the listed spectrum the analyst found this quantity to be 500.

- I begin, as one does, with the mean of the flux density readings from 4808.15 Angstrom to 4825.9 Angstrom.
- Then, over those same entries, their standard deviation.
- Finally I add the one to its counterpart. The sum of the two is 25.5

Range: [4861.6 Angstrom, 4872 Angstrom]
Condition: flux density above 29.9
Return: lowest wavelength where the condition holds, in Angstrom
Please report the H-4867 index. 4863.26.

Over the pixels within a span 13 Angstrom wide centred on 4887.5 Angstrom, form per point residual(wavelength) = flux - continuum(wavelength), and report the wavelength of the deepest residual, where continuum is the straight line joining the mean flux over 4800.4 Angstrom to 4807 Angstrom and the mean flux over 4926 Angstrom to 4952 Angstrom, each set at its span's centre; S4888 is 4891.33 Angstrom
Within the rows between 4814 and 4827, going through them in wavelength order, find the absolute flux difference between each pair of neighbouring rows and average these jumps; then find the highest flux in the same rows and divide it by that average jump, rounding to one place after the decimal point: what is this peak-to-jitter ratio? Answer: 26.4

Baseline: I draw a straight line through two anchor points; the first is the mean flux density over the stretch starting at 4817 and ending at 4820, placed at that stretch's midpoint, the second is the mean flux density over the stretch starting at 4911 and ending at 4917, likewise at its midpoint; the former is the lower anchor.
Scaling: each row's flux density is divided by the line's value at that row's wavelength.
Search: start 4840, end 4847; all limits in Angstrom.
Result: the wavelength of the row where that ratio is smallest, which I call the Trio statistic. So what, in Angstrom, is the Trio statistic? 4843.14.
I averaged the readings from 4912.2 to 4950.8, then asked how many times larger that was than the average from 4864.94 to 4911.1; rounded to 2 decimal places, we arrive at 1.18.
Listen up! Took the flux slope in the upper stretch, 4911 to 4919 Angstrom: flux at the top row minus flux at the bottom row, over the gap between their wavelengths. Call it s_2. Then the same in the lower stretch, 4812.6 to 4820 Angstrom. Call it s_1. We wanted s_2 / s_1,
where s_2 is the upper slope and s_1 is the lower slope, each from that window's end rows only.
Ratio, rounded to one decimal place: -1.8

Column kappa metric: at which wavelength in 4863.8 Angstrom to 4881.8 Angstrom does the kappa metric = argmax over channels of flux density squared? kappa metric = 4880.08 Angstrom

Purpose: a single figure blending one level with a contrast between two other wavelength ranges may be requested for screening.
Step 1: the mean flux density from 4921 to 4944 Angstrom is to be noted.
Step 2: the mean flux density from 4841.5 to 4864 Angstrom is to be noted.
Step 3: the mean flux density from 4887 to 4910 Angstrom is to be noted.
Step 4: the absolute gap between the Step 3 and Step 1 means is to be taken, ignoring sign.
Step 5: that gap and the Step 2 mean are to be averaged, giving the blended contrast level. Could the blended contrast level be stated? 15.2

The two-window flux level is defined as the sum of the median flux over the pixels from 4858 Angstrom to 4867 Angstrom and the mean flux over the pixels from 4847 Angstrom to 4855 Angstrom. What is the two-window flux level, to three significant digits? 53.4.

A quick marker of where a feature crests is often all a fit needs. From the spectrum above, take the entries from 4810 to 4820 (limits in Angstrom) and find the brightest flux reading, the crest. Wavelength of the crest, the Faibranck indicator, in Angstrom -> 4817.56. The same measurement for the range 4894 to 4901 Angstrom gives 4896.97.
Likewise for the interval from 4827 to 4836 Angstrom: 4835.34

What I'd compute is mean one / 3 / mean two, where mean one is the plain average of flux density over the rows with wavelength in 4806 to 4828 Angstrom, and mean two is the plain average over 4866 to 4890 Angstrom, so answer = 0.29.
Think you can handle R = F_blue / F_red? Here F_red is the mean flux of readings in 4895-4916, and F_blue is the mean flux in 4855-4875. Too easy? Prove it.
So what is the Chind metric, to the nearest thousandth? 0.847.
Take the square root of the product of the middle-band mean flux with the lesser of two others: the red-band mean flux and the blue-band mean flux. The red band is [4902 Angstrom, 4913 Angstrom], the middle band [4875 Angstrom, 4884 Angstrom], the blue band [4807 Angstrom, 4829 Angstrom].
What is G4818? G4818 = 26.3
